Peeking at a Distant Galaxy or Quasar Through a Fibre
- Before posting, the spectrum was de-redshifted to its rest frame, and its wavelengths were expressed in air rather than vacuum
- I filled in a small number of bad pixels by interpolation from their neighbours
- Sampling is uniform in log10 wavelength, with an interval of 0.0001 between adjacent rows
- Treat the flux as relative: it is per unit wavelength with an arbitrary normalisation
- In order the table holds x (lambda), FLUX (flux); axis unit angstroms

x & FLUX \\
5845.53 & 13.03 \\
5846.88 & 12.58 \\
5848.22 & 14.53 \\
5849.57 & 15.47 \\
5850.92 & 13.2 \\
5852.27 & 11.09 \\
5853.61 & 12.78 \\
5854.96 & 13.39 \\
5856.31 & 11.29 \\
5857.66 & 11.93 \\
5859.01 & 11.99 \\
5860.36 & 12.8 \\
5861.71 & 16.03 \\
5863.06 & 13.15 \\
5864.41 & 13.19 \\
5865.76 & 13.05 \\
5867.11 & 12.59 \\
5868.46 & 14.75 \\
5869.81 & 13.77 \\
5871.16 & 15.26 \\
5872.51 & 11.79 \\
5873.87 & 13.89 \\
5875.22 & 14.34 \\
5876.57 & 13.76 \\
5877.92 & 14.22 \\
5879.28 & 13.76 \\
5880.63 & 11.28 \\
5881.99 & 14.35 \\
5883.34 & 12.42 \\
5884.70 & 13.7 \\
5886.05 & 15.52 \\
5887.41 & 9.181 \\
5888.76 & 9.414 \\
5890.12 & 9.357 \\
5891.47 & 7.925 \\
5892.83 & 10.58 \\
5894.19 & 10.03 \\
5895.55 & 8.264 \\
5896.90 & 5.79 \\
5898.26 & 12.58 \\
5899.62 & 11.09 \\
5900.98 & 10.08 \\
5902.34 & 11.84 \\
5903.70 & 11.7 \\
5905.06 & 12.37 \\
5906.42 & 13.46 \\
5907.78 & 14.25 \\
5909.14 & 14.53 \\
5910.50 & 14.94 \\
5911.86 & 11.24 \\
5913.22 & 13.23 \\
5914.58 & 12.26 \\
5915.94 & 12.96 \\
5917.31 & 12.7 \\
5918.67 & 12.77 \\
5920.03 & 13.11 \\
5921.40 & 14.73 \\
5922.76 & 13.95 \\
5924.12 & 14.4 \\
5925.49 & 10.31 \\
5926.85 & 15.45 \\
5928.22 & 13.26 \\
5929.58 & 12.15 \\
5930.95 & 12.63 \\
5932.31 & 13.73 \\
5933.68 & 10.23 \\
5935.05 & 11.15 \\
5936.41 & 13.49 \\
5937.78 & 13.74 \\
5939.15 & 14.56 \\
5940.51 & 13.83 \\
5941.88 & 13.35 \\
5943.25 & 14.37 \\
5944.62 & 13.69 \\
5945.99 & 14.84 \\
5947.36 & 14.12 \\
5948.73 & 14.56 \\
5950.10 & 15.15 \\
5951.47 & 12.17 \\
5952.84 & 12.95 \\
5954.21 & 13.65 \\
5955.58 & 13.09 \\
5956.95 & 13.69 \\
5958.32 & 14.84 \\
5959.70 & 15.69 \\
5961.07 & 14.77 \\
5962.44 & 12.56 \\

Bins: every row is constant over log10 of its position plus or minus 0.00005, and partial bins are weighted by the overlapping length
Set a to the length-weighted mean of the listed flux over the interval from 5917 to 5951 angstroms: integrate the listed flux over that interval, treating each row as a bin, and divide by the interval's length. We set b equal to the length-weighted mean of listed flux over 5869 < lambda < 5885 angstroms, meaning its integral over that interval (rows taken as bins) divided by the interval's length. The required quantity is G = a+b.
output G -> 27.0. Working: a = 13.45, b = 13.5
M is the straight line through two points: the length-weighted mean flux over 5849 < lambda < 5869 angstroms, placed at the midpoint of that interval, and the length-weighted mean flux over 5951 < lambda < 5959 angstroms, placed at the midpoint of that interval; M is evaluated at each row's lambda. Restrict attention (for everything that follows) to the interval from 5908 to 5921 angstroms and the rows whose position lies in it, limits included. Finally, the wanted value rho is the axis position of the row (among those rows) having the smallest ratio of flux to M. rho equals 5911.86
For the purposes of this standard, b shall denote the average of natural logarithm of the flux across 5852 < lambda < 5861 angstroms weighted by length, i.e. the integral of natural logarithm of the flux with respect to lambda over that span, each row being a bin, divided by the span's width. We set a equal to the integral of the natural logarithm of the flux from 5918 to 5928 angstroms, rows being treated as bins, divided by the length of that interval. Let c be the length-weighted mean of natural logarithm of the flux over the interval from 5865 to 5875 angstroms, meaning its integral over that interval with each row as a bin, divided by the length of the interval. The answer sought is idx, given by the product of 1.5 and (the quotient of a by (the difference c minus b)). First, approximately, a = 2.60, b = 2.50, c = 2.61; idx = 37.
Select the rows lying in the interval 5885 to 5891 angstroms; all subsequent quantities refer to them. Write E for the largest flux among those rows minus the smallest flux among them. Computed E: 6.3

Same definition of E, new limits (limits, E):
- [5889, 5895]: 2.7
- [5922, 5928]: 5.1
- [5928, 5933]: 1.6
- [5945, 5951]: 1.0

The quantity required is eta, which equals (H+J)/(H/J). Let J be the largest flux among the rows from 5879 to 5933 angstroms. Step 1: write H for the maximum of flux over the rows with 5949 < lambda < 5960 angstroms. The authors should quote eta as 30.9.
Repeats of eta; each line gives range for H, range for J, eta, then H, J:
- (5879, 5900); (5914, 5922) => 28.7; 15.52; 14.73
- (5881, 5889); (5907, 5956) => 30.8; 15.52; 15.45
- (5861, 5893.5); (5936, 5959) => 29.5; 16.03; 15.15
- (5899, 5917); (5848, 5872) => 33.2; 14.94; 16.03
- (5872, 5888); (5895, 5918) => 29.3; 15.52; 14.94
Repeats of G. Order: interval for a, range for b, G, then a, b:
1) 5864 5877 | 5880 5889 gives 26.1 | 13.65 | 12.4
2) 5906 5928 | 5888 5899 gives 22.6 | 13.39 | 9.3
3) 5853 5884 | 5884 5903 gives 23.7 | 13.30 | 10.4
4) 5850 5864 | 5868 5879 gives 26.8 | 12.82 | 13.9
